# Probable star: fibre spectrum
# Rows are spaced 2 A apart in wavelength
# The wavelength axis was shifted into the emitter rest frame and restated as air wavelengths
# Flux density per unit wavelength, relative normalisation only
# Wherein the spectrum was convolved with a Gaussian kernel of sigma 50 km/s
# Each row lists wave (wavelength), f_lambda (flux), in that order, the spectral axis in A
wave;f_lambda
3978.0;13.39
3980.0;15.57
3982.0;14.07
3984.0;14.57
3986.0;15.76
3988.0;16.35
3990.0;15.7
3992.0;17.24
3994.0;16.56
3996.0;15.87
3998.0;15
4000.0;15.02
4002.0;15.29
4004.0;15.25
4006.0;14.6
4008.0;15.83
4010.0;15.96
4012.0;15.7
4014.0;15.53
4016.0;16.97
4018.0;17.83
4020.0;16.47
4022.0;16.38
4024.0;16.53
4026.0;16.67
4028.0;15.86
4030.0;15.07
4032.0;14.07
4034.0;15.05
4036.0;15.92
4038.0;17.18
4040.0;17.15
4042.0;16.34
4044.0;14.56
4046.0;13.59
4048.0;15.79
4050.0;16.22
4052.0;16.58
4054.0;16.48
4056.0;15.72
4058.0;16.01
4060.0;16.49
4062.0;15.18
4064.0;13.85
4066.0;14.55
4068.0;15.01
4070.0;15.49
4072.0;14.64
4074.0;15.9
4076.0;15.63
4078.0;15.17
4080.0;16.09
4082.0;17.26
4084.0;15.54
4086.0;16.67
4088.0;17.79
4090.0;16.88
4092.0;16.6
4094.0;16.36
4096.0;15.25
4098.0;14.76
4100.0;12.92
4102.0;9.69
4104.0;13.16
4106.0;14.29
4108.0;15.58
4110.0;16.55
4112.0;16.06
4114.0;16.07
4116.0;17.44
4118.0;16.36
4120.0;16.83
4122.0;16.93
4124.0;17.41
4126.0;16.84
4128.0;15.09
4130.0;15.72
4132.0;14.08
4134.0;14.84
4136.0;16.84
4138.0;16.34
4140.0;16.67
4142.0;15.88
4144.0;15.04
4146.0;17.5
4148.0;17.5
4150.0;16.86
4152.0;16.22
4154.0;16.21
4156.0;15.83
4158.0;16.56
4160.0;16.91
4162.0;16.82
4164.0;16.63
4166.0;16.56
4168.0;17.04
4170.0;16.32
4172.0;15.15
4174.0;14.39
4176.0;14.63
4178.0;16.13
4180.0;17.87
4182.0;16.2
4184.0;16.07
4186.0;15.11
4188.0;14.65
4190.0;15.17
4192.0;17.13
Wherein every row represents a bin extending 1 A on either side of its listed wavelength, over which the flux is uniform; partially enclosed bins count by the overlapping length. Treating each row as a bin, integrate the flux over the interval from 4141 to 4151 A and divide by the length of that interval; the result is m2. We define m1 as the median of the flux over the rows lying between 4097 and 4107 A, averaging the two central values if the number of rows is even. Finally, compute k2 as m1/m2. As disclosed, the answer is 0.79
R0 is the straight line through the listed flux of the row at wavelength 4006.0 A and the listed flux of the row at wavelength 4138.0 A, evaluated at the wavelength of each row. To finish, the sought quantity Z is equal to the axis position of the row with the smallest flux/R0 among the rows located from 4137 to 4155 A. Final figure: 4144.0 A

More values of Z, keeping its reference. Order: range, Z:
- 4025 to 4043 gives 4032.0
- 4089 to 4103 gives 4102.0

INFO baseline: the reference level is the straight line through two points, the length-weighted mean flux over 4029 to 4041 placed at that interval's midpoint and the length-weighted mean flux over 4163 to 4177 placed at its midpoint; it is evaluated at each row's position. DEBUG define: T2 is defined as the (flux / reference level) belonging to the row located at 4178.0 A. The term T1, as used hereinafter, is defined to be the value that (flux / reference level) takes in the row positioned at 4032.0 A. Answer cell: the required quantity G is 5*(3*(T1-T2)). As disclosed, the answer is -1.9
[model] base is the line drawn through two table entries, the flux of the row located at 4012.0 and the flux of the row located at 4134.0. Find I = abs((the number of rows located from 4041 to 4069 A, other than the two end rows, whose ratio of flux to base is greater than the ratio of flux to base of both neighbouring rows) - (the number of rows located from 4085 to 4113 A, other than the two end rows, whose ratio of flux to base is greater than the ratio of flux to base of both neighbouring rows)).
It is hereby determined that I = 0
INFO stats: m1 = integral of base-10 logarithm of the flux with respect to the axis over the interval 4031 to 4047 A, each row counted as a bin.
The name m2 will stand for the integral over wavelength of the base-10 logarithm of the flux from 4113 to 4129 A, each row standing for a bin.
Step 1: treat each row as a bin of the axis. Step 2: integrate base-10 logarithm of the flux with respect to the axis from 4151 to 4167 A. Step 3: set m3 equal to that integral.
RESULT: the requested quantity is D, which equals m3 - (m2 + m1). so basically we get -19.1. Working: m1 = 19.0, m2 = 19.5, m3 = 19.46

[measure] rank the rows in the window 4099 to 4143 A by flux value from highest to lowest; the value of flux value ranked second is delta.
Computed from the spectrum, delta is 17.41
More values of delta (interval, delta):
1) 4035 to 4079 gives 17.15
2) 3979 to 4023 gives 17.24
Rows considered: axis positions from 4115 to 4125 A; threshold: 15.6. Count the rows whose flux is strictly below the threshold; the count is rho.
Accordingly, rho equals 0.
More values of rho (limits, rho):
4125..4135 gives 3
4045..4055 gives 1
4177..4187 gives 1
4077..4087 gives 2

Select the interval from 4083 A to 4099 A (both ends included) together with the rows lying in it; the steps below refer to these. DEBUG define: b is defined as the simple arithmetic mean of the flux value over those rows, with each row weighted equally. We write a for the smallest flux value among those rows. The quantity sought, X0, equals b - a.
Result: 1.5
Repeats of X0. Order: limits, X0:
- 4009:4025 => 0.9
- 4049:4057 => 0.5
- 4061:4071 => 1.0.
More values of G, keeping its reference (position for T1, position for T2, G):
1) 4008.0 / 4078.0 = 0.7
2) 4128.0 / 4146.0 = -2.3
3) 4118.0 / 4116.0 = -1.0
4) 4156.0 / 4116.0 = -1.6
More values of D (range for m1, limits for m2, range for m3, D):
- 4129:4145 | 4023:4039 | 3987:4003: -19.1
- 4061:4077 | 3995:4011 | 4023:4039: -18.6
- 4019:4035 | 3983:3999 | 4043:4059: -19.3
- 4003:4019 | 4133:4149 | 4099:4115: -20.2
